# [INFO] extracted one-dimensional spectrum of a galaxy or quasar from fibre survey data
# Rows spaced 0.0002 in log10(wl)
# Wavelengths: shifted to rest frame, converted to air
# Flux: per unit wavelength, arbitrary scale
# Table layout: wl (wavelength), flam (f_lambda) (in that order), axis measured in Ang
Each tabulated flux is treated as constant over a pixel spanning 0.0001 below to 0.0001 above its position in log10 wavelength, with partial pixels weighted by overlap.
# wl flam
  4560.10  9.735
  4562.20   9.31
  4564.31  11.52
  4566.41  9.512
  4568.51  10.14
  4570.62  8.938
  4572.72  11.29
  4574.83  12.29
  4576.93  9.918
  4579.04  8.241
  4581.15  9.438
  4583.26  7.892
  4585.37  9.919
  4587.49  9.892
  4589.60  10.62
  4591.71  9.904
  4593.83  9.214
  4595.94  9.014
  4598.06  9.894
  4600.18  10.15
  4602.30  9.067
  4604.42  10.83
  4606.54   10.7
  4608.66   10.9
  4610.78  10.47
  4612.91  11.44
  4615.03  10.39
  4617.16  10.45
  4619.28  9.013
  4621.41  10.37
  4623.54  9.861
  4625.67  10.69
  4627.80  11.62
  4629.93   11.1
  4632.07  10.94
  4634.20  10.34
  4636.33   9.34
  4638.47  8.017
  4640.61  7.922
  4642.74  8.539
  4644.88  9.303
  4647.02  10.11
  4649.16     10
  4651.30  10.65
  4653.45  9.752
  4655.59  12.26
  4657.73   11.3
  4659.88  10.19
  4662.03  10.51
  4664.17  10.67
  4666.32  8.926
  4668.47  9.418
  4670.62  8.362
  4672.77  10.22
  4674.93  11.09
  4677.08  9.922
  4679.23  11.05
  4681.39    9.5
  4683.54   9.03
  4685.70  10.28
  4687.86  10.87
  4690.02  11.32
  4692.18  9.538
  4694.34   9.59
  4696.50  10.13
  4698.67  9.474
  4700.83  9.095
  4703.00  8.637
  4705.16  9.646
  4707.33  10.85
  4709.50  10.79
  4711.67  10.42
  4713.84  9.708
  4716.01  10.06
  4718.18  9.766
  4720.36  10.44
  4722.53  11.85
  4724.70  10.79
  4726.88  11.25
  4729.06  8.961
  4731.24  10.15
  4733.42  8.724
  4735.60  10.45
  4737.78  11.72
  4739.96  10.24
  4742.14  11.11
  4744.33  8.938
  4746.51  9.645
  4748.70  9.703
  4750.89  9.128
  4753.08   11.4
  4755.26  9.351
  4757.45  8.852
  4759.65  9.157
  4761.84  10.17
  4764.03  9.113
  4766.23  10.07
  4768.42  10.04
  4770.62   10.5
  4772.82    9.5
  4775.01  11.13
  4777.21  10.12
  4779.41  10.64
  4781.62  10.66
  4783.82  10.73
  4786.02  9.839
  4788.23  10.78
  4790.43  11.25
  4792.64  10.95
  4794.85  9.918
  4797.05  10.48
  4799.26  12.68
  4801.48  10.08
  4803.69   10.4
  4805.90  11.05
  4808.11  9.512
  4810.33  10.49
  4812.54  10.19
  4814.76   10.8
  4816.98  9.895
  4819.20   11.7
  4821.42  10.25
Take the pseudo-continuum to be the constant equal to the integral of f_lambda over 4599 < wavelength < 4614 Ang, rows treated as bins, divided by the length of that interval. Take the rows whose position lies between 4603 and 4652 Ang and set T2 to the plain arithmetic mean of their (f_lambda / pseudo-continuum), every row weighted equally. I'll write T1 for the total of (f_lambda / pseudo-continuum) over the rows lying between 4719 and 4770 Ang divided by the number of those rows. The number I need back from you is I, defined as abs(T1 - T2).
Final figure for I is 0.007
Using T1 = 0.957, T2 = 0.9644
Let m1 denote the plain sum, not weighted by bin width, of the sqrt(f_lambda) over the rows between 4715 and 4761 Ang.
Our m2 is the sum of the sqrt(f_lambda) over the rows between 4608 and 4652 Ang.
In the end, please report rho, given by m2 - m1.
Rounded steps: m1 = 66.6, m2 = 66.6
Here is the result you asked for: 0.0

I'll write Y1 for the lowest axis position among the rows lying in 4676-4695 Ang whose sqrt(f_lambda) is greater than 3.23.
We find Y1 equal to 4679.23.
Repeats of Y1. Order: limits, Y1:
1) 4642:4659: 4651.30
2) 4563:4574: 4564.31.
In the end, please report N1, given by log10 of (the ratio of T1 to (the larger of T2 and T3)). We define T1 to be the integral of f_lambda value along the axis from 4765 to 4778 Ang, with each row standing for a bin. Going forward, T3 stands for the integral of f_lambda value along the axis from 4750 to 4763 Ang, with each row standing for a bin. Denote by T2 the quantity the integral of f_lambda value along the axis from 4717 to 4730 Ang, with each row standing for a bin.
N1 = -0.01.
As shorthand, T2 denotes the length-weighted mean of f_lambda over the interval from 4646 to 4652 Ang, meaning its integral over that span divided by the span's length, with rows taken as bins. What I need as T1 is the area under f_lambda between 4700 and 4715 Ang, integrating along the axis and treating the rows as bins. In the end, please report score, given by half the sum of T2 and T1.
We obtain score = 79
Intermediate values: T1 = 148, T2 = 10.2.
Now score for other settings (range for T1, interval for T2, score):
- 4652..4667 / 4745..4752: 84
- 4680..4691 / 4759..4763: 61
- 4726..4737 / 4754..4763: 59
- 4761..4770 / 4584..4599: 49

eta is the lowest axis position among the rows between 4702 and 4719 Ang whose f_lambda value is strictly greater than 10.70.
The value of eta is 4707.33 Ang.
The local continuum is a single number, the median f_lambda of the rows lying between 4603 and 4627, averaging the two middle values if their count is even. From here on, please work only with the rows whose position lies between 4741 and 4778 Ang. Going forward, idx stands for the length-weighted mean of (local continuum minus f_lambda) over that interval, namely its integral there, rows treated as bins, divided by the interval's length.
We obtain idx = 0.59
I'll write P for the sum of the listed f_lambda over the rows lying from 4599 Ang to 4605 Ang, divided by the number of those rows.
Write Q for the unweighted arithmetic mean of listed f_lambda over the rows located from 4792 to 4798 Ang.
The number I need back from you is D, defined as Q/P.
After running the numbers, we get 1.04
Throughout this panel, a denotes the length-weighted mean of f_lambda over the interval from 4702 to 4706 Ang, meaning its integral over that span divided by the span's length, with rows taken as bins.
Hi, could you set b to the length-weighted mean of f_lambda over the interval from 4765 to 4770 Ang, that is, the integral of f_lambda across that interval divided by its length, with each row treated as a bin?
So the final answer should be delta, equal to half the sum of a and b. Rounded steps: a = 9.1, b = 10.1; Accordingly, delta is 9.6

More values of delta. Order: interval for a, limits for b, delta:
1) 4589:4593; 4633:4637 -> 10.1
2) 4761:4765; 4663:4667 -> 9.8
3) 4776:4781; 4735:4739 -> 10.8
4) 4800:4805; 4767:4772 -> 10.3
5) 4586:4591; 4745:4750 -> 9.9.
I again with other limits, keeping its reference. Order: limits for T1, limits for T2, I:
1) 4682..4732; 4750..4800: 0.016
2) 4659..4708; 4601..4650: 0.013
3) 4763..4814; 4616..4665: 0.030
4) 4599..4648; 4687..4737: 0.004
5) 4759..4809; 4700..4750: 0.024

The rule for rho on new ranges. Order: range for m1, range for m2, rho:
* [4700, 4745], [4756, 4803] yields 0.5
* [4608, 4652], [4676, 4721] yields -0.2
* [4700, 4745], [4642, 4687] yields -0.4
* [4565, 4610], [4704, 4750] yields 1.2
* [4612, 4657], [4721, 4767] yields -0.2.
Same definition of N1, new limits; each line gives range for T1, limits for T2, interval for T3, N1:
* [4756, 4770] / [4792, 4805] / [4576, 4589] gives -0.02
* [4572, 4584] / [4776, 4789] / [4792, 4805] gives -0.07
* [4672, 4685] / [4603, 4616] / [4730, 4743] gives -0.03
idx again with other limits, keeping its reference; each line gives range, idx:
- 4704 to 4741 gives 0.13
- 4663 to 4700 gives 0.51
